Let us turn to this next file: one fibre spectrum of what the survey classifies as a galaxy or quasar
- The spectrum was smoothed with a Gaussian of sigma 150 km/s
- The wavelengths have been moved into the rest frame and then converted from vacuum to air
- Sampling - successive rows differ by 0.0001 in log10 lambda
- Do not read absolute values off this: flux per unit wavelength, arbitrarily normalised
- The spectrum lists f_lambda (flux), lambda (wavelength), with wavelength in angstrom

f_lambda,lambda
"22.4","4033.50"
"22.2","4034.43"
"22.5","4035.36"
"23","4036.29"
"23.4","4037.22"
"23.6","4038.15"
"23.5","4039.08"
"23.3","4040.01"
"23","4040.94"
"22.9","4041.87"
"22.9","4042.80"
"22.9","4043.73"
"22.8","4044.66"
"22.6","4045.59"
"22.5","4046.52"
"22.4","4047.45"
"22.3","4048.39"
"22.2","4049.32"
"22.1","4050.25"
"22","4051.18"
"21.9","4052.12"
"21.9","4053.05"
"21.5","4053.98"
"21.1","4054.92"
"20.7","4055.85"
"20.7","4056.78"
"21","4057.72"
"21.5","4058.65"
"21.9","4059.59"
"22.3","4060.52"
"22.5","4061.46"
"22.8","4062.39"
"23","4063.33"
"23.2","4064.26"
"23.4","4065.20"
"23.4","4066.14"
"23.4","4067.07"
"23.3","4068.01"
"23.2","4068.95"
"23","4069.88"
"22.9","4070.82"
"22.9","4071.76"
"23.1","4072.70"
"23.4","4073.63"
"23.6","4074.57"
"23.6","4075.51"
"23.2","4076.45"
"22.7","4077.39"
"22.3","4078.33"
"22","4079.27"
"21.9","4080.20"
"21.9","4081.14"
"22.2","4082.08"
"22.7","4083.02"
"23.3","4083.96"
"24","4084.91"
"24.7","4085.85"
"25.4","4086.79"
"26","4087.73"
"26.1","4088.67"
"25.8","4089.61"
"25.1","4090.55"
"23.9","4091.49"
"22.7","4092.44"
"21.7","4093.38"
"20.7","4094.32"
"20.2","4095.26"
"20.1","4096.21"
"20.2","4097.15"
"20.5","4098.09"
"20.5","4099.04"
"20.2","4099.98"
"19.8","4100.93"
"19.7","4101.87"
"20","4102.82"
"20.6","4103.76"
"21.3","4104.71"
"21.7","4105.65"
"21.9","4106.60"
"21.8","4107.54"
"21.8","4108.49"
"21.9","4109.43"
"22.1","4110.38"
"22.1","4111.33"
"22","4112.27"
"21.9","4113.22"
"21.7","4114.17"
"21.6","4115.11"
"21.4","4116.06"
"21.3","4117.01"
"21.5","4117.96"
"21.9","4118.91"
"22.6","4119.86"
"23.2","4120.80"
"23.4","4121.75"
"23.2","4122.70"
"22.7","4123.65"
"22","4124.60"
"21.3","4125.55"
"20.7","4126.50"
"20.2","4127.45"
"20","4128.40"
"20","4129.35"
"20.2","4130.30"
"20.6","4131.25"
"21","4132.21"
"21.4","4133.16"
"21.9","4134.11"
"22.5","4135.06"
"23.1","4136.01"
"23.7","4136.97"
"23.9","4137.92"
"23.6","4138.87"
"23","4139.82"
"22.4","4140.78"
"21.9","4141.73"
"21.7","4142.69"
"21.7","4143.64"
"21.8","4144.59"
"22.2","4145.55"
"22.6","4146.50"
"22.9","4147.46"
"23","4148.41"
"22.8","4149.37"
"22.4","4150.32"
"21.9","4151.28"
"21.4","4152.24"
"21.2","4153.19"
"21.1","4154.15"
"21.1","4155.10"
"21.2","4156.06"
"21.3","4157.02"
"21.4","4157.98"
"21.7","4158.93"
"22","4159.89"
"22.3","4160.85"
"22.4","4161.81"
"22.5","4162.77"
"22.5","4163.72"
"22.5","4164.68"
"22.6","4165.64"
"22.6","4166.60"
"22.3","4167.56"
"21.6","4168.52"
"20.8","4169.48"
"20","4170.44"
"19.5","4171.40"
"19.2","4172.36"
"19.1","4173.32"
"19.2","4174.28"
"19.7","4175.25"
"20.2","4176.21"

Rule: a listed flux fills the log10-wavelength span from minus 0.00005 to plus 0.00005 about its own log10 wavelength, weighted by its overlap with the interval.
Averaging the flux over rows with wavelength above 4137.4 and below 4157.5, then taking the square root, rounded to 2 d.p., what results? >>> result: 4.71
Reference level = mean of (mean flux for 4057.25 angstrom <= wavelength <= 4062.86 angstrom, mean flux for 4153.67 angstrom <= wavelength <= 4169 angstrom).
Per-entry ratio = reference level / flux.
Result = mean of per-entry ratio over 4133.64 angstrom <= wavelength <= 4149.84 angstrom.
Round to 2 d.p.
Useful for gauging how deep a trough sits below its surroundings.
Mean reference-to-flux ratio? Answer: 0.97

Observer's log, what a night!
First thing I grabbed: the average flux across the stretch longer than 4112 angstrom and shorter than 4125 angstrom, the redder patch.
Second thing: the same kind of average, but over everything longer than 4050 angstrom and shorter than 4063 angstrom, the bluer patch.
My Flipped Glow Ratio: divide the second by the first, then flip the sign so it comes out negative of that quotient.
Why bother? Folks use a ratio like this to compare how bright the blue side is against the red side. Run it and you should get -0.98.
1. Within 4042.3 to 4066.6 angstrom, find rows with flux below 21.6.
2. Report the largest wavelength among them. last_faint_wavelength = 4058.65 angstrom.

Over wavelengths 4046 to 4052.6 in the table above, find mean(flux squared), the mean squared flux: 493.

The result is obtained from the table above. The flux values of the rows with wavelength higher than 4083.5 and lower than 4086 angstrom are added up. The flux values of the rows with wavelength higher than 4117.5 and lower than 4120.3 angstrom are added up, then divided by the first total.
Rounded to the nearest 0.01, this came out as 0.92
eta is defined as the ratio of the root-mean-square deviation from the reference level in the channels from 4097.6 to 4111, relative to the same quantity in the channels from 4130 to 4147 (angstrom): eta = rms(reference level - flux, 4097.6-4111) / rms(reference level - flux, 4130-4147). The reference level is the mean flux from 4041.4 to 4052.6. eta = 1.6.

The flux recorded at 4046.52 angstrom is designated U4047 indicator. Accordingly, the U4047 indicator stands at 22.5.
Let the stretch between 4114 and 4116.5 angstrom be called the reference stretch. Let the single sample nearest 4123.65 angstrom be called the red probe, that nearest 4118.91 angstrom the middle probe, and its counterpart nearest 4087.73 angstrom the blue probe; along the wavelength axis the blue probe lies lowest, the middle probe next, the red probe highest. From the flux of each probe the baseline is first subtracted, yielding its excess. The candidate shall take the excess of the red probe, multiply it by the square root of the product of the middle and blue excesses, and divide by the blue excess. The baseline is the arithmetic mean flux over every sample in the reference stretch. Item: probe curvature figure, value 0.3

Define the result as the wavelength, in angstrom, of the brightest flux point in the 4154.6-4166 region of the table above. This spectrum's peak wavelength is 4165.64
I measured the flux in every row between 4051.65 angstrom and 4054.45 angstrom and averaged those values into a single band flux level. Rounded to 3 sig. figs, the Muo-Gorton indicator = 21.8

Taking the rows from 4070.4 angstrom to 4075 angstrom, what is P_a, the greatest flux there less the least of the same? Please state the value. 0.7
